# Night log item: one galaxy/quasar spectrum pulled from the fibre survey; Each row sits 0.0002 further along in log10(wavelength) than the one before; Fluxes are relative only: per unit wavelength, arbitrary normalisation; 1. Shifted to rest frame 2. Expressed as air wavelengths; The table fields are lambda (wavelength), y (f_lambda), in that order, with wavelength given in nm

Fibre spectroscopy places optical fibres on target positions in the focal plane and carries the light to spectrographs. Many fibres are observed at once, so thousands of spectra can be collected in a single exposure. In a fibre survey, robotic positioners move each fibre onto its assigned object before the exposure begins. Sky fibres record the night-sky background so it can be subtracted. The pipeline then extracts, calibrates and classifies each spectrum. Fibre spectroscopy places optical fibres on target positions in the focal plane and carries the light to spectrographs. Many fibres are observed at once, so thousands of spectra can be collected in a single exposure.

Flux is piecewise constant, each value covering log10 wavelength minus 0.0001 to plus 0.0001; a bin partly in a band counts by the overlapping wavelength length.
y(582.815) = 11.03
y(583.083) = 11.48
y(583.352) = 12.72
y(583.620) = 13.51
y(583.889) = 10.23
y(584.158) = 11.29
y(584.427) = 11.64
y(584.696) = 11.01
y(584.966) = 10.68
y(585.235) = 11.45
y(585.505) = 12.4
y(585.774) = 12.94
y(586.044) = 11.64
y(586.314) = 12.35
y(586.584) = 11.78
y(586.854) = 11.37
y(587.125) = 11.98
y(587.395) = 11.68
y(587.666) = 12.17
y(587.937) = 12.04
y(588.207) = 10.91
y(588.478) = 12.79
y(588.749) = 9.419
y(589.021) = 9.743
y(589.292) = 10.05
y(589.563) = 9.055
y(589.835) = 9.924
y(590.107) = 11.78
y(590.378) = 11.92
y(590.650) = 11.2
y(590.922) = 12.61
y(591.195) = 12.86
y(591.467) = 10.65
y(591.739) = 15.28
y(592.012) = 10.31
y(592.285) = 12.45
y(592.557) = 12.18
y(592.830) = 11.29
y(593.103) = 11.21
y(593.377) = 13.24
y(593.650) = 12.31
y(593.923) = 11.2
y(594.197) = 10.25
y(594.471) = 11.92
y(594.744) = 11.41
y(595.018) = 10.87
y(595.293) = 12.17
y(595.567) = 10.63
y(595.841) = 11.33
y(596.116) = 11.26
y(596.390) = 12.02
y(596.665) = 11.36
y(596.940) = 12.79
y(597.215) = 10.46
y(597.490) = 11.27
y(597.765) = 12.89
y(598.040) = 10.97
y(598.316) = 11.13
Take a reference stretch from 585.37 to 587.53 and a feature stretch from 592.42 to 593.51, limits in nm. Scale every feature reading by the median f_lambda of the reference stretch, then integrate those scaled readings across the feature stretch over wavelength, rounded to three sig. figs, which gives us 1.10 nm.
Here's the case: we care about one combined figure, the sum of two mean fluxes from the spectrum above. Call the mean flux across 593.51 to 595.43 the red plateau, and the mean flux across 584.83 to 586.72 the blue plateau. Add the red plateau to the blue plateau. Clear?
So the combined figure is 23.3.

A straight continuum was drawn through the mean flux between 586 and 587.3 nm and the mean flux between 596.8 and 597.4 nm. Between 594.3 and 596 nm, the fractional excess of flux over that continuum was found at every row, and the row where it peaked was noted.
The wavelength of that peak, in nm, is 595.293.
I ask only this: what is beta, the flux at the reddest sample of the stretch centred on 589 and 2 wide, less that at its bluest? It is -1.0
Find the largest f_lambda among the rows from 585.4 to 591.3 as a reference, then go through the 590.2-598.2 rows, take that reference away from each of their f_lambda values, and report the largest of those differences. 2.3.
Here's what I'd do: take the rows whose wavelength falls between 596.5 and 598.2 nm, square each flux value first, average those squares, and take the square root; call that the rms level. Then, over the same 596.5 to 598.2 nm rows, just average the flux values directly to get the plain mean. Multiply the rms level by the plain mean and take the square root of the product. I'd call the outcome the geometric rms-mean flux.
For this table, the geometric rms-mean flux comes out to 11.6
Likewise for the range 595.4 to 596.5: 11.3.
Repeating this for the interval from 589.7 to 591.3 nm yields 11.7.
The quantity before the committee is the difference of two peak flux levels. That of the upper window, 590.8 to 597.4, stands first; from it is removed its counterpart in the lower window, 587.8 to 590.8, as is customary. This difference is 2.49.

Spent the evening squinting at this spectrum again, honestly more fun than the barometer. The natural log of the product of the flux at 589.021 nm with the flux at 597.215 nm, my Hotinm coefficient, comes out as 4.62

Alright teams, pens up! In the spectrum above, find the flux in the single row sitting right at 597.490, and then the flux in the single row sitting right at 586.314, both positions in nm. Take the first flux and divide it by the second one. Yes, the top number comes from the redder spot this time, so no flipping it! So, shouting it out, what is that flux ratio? 0.91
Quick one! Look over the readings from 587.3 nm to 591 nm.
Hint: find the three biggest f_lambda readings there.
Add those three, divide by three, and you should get 12.5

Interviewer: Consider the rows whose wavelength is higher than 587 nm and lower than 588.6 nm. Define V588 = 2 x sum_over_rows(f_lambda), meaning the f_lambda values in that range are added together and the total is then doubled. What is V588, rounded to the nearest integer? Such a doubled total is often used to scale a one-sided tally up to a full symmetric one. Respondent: 143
